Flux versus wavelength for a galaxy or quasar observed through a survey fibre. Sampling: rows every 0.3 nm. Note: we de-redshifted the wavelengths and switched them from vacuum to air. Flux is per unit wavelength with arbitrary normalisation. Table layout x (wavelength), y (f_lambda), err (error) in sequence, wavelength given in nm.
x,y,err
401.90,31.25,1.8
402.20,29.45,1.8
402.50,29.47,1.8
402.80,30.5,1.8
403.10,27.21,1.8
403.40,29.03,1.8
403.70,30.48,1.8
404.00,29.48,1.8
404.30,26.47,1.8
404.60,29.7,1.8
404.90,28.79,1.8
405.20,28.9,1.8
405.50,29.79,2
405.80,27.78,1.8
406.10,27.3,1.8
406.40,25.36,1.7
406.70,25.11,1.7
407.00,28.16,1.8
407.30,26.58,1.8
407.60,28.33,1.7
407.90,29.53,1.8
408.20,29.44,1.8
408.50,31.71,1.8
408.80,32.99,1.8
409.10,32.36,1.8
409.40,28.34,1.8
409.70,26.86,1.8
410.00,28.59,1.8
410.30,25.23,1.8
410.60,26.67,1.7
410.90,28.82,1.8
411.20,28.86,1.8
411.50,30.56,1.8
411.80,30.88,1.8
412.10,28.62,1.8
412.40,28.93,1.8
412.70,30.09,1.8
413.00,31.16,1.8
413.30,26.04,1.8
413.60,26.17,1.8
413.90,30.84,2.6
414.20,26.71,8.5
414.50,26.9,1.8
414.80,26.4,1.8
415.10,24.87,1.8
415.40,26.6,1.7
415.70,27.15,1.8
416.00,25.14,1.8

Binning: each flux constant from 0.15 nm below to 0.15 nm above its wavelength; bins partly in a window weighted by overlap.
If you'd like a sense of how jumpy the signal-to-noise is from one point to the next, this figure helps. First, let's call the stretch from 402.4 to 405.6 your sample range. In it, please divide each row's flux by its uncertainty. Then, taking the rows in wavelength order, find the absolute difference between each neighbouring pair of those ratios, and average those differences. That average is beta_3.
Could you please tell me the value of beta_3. 1.0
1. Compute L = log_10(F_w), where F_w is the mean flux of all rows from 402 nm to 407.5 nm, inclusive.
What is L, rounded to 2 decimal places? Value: 1.45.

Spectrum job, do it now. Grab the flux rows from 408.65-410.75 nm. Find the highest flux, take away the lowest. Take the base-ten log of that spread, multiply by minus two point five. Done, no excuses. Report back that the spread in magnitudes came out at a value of -2.2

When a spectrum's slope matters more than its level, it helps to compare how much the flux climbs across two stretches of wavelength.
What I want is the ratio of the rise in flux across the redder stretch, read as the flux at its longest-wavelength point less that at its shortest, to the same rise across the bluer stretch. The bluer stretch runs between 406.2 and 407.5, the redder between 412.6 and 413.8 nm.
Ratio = -3.2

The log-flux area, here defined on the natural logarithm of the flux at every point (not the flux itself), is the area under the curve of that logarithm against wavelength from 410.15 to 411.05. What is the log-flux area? 2.96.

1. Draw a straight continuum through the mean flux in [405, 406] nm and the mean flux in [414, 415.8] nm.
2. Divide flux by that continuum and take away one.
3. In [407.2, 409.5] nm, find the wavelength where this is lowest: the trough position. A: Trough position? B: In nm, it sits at 407.30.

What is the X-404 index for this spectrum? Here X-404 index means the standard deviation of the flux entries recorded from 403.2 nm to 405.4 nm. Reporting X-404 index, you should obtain 1.2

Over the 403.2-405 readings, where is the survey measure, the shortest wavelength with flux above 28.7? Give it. 403.40 nm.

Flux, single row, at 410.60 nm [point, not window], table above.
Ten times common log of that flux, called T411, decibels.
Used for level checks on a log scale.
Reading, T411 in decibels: 14.3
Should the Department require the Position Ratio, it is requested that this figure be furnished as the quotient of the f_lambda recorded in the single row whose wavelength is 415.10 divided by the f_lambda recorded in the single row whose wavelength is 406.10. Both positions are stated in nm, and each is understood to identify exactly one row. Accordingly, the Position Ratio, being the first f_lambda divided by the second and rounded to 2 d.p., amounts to 0.91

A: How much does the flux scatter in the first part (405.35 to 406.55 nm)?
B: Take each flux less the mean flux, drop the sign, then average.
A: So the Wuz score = 1.23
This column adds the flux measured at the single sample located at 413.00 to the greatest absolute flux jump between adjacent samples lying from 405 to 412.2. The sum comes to 35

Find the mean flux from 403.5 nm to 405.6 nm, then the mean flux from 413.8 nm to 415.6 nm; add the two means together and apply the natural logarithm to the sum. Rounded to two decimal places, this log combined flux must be 4.03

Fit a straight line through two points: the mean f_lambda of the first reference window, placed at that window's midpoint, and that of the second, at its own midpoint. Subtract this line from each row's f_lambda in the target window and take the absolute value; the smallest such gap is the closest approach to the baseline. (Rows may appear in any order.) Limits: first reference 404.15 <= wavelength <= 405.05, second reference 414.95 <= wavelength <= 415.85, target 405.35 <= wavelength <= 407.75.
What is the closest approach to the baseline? 0.31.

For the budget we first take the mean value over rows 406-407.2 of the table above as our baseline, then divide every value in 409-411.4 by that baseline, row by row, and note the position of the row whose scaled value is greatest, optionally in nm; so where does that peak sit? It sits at 409.10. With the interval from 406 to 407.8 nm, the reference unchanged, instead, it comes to 407.60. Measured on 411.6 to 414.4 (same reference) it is 413.00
